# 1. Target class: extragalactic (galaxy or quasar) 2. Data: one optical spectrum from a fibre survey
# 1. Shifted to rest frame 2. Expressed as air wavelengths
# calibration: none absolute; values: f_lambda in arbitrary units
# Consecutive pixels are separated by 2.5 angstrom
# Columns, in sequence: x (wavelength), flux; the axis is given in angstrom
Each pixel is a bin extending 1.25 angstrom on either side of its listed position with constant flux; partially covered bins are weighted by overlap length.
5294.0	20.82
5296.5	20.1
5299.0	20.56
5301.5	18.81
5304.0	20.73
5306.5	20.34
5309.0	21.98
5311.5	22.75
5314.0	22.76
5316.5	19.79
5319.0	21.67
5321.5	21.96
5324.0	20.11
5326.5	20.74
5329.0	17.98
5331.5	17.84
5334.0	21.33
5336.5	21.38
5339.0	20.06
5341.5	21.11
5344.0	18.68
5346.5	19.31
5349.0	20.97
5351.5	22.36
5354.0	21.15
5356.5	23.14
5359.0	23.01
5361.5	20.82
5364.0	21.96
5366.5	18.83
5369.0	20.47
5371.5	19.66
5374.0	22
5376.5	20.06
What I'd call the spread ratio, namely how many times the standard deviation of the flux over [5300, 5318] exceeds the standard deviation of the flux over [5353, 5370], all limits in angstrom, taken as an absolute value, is 1.00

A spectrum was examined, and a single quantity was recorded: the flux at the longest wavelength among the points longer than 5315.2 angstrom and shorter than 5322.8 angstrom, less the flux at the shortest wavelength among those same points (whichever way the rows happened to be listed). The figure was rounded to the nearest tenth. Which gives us 2.2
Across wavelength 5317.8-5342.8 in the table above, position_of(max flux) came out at 5321.5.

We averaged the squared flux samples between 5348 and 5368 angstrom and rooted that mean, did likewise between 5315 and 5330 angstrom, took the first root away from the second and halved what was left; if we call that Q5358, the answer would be -0.6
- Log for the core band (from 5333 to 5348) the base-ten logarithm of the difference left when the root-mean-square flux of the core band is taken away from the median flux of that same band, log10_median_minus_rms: -0.61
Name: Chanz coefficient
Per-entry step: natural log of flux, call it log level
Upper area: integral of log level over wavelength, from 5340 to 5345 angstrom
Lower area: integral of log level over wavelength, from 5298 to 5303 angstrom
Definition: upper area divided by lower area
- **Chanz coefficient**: 1.0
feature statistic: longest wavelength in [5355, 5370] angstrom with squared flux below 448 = 5369.0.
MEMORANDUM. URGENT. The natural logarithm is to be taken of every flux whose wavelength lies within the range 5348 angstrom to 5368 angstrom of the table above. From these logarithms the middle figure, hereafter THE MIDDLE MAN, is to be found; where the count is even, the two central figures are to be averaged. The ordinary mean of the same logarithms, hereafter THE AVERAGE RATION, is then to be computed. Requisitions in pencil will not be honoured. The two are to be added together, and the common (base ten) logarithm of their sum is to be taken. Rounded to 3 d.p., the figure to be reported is 0.788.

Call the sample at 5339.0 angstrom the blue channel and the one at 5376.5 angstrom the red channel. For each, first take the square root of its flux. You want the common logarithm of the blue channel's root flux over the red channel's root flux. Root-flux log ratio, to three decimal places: 0.000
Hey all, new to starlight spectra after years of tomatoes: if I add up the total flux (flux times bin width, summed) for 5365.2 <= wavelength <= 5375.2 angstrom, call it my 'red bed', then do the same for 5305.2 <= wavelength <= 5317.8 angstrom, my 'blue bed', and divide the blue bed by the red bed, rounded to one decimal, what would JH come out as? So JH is 1.3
